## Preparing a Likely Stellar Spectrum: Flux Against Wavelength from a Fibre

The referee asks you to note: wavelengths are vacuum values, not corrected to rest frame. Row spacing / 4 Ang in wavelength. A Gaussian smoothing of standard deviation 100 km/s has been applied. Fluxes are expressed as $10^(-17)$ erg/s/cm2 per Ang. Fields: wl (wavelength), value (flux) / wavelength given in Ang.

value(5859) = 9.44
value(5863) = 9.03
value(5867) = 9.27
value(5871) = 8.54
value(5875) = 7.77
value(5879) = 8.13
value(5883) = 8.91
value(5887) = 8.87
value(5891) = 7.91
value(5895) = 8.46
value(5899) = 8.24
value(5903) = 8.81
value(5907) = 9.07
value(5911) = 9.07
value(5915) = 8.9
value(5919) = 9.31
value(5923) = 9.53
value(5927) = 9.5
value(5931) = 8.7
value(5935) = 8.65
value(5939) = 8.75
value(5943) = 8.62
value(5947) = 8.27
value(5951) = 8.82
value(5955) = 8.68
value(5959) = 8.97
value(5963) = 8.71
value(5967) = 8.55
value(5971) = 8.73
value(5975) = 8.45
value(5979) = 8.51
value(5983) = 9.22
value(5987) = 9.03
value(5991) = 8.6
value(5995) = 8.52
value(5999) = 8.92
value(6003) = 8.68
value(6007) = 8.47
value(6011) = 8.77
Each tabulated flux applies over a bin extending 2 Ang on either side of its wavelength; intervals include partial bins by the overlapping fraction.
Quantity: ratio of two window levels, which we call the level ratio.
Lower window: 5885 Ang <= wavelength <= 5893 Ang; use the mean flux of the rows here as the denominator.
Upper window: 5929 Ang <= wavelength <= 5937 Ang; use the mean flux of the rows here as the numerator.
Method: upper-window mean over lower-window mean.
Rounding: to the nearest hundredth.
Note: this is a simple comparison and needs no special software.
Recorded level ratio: 1.03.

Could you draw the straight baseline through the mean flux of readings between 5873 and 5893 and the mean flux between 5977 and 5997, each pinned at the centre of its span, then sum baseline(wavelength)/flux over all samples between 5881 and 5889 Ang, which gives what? 1.87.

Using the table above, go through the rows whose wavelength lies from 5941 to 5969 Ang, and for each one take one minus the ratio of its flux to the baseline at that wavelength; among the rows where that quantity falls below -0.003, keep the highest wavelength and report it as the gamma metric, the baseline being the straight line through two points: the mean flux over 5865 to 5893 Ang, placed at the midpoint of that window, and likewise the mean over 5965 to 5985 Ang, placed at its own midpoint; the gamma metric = 5963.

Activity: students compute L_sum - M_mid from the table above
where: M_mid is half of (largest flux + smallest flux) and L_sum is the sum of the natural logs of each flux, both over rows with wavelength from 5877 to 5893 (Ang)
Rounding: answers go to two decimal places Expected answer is 0.12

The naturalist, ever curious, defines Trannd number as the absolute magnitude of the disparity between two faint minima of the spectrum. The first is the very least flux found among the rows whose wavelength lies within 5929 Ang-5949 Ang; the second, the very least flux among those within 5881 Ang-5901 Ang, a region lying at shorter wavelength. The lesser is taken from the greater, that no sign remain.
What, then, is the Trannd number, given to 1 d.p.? 0.4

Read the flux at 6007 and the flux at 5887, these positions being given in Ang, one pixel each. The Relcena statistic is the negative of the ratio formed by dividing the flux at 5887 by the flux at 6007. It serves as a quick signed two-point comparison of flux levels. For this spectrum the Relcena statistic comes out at -1.05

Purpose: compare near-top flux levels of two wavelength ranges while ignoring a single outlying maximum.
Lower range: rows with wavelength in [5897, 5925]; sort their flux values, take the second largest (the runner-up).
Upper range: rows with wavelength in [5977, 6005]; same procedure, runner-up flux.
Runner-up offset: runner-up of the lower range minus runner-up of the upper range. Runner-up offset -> 0.28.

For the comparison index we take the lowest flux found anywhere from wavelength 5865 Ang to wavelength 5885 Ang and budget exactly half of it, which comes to 3.9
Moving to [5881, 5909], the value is 4.0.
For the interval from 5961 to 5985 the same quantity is 4.2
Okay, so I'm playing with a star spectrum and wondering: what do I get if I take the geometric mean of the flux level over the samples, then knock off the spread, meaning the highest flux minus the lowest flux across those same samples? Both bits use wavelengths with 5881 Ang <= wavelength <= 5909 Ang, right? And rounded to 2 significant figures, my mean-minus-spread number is 7.4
